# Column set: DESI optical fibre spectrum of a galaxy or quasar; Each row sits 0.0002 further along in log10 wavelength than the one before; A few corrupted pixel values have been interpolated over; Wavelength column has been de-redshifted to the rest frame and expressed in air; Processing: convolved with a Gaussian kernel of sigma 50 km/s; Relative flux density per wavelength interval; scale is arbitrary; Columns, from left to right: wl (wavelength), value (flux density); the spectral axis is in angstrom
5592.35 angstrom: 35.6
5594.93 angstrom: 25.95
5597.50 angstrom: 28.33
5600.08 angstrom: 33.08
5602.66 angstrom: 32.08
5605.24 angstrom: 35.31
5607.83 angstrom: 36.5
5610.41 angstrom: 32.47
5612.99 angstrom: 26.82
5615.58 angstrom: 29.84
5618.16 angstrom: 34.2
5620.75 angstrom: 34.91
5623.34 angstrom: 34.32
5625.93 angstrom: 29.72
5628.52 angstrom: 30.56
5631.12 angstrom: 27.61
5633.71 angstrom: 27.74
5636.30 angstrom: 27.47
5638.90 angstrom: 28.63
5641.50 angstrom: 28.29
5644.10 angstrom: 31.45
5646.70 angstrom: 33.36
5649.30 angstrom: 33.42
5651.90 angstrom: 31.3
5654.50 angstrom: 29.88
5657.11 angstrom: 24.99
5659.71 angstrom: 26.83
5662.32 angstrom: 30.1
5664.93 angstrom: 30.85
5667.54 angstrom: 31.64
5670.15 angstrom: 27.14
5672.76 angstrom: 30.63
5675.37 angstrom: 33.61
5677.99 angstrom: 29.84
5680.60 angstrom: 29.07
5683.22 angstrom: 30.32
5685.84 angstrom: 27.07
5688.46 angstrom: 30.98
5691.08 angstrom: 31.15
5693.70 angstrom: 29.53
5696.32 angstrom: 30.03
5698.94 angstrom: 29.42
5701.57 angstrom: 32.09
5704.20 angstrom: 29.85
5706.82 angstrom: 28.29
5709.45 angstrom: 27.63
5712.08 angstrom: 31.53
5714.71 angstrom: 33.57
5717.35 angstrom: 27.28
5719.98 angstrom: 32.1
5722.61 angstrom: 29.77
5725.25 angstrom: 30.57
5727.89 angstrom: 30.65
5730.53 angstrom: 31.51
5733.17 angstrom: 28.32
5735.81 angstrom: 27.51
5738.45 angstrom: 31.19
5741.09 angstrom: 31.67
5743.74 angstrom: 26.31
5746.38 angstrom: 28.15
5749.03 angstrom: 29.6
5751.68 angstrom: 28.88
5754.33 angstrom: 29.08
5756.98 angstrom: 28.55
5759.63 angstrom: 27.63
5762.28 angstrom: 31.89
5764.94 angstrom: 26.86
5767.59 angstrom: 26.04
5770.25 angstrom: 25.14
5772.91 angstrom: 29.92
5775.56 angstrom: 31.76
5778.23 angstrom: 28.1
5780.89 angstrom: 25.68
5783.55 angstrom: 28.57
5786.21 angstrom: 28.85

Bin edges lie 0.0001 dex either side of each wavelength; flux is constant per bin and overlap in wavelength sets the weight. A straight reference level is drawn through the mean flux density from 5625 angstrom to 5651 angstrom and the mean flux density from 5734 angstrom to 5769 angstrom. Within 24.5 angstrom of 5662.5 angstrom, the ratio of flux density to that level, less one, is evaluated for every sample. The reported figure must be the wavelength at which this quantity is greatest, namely 5675.37 angstrom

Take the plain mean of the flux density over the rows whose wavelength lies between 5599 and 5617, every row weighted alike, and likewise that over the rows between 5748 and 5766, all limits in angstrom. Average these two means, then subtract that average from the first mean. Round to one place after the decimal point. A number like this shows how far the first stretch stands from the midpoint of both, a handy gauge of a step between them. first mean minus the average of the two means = 1.7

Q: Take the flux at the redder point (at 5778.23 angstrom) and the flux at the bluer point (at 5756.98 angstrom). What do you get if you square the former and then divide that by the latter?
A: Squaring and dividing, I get 28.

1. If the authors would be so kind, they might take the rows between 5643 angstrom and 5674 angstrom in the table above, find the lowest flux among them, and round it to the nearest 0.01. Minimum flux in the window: 24.99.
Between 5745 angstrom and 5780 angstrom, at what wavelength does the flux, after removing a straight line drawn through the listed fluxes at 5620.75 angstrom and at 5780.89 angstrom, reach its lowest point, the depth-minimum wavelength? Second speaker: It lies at 5770.25 angstrom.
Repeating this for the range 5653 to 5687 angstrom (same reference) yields 5657.11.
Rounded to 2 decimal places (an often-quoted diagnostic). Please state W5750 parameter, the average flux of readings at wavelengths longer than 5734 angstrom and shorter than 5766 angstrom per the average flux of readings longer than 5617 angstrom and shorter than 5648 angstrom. 0.94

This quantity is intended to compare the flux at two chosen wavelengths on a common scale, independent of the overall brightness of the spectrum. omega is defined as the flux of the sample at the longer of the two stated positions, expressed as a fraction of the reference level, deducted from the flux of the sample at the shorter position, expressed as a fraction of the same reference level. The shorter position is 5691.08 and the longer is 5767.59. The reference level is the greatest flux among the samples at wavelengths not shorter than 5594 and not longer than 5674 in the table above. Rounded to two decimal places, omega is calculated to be 0.14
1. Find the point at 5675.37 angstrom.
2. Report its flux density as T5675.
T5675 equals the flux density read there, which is 33.61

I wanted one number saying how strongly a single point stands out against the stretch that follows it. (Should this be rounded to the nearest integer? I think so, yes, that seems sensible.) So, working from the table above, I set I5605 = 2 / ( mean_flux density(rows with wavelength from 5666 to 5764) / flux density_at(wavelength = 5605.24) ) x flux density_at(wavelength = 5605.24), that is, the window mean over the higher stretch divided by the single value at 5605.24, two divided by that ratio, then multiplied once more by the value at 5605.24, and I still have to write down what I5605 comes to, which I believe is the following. 84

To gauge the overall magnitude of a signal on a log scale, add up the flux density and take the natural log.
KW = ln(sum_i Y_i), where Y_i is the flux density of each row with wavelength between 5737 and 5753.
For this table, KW 5.17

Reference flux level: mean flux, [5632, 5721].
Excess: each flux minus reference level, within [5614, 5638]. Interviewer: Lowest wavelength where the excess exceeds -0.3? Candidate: 5615.58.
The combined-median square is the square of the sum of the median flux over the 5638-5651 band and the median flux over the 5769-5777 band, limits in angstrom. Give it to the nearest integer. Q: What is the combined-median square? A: 3766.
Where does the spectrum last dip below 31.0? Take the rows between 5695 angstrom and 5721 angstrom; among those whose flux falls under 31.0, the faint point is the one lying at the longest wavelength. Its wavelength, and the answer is 5717.35 angstrom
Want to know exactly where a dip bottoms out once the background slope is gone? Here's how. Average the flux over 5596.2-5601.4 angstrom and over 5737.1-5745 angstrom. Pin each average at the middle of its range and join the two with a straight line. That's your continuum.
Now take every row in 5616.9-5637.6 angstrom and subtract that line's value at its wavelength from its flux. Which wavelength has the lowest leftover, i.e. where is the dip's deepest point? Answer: 5636.30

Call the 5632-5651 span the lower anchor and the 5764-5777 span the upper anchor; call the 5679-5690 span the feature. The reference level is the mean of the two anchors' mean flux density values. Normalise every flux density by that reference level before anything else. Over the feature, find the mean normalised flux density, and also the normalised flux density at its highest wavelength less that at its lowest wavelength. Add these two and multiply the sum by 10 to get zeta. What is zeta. 10.8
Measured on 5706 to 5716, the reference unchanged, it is 12.3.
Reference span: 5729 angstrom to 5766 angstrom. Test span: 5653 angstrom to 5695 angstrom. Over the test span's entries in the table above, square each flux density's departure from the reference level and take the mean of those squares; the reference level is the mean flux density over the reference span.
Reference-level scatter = 4.6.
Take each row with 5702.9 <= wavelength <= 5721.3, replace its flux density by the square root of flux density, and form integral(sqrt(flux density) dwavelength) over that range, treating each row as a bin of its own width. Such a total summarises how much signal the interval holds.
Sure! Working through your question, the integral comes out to 100.8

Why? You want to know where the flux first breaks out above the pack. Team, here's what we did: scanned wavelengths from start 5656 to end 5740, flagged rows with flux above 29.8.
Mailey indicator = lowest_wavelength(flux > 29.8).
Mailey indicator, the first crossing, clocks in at 5662.32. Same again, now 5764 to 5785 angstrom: 5772.91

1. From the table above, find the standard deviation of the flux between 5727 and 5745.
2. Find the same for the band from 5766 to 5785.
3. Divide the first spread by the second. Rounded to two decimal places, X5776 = 0.89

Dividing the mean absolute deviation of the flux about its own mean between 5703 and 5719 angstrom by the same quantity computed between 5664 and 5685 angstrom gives 1.5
